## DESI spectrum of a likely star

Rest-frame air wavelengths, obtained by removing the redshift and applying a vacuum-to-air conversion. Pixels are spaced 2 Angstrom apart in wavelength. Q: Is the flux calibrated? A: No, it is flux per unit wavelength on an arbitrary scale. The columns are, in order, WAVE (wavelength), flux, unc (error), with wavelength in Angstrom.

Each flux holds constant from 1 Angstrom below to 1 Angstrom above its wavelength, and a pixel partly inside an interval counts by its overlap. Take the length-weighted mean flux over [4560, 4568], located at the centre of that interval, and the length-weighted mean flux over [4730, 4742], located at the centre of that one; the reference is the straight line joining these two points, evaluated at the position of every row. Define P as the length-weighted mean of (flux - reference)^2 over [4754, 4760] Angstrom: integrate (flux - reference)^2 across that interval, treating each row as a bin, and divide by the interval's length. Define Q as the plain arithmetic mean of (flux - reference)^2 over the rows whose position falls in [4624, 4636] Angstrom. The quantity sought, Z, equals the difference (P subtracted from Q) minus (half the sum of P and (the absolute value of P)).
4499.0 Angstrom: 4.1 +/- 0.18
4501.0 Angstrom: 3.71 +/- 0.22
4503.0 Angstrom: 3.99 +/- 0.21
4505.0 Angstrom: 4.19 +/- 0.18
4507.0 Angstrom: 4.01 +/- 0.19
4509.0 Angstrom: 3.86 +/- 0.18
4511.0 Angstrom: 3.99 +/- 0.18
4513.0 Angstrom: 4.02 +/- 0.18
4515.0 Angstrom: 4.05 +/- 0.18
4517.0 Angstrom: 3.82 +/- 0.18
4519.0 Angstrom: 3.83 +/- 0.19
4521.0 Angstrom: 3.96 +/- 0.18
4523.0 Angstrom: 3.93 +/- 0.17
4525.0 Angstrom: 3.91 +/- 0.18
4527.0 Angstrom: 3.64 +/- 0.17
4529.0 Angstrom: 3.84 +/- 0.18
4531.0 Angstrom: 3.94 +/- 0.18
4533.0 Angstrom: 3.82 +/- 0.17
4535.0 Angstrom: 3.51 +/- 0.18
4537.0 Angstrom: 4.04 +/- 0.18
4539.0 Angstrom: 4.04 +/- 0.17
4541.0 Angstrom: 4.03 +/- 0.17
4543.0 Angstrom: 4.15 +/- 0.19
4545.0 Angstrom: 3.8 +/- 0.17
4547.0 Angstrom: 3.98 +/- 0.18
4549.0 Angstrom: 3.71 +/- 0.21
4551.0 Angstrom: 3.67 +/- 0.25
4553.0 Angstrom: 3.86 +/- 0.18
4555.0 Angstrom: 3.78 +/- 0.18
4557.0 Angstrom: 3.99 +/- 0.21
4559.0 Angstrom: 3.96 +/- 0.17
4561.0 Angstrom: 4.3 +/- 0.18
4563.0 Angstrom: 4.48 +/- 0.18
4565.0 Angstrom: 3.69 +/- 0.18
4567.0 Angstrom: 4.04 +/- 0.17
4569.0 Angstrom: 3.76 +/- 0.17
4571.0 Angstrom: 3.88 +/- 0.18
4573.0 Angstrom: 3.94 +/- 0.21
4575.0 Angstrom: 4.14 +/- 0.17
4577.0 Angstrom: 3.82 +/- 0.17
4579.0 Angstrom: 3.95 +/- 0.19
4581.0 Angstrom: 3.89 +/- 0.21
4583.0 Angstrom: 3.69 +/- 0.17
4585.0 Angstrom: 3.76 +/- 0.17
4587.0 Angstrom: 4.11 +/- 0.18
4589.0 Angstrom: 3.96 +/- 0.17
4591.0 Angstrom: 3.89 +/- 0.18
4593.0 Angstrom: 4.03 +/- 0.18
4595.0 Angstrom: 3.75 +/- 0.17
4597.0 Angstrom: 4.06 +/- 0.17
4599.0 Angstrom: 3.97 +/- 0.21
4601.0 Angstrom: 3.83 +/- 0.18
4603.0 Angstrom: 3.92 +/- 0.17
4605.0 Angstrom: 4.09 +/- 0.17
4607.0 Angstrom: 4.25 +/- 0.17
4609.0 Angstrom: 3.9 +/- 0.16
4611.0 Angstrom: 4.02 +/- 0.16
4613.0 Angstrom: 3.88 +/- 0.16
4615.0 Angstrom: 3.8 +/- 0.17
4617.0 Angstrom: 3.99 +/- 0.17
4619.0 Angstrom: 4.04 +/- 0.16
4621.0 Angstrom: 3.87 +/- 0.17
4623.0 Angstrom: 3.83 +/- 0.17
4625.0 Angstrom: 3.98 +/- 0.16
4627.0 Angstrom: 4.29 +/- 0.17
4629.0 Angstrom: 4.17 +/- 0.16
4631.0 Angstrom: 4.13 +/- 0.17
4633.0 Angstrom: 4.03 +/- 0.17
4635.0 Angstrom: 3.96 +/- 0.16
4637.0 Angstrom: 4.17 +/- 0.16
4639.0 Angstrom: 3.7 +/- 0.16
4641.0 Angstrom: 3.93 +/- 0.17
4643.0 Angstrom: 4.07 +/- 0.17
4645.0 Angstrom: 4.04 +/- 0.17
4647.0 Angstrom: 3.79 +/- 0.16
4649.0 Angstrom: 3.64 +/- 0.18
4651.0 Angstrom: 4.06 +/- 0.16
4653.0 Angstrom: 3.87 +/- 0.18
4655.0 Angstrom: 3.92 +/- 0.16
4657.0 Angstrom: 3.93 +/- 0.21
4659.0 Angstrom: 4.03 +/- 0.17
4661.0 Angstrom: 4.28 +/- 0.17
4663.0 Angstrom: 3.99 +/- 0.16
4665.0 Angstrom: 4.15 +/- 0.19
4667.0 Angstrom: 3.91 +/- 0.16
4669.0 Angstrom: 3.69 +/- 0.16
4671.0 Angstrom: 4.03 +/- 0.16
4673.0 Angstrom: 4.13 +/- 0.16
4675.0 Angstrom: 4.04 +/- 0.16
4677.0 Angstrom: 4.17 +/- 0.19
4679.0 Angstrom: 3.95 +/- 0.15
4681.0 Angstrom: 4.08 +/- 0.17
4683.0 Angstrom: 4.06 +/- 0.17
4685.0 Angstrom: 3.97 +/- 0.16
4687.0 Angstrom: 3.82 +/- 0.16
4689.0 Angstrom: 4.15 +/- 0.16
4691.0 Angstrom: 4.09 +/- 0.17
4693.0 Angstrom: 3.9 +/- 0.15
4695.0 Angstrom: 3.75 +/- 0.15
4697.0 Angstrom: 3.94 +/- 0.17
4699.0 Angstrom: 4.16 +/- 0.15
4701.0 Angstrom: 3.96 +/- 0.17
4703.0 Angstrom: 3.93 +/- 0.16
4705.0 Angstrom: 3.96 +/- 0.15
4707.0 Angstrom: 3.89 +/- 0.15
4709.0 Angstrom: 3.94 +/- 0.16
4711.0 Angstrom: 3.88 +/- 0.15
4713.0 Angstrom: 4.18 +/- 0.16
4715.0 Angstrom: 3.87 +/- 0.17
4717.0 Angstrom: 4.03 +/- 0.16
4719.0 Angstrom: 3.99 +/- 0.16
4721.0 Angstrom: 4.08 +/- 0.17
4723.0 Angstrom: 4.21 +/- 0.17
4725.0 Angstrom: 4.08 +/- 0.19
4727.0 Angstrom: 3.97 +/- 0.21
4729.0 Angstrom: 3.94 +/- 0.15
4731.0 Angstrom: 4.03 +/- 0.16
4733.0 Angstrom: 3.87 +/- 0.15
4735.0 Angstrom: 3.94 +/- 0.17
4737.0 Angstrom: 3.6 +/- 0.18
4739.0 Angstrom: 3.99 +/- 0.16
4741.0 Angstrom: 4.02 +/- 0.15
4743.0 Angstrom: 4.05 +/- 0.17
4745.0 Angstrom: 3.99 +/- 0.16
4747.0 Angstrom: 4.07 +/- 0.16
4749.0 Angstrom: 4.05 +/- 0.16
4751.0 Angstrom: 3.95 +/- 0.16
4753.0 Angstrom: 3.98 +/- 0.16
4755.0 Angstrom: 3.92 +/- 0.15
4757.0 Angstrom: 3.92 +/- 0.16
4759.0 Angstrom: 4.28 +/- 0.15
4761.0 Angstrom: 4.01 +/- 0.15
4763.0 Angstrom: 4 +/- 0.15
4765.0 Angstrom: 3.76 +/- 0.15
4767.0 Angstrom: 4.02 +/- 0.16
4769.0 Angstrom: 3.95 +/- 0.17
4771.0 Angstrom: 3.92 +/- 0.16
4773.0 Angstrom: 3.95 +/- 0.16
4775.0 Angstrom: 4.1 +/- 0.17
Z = -0.09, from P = 0.05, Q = 0.016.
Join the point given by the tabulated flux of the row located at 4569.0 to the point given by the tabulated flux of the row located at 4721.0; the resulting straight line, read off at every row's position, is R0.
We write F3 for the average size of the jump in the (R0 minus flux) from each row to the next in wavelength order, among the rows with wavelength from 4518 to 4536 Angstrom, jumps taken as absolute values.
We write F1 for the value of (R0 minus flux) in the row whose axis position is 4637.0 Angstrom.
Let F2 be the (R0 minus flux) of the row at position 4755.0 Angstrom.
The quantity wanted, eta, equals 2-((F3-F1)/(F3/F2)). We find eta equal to 1.4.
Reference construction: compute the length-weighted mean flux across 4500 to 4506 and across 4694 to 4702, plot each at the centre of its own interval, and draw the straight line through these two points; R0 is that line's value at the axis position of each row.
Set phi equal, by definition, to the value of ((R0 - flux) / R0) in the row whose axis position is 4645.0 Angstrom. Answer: -0.021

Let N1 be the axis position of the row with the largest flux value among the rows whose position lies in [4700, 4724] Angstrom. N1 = 4723.0 Angstrom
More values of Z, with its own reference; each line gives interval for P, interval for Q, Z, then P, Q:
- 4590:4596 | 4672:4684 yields -0.09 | 0.05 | 0.013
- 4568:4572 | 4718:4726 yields -0.15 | 0.09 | 0.033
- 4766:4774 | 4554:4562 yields 0.03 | 0.01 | 0.052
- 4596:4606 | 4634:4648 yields -0.01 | 0.02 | 0.029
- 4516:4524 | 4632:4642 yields -0.16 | 0.09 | 0.029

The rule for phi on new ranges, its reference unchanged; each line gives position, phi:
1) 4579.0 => 0.002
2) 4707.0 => 0.016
